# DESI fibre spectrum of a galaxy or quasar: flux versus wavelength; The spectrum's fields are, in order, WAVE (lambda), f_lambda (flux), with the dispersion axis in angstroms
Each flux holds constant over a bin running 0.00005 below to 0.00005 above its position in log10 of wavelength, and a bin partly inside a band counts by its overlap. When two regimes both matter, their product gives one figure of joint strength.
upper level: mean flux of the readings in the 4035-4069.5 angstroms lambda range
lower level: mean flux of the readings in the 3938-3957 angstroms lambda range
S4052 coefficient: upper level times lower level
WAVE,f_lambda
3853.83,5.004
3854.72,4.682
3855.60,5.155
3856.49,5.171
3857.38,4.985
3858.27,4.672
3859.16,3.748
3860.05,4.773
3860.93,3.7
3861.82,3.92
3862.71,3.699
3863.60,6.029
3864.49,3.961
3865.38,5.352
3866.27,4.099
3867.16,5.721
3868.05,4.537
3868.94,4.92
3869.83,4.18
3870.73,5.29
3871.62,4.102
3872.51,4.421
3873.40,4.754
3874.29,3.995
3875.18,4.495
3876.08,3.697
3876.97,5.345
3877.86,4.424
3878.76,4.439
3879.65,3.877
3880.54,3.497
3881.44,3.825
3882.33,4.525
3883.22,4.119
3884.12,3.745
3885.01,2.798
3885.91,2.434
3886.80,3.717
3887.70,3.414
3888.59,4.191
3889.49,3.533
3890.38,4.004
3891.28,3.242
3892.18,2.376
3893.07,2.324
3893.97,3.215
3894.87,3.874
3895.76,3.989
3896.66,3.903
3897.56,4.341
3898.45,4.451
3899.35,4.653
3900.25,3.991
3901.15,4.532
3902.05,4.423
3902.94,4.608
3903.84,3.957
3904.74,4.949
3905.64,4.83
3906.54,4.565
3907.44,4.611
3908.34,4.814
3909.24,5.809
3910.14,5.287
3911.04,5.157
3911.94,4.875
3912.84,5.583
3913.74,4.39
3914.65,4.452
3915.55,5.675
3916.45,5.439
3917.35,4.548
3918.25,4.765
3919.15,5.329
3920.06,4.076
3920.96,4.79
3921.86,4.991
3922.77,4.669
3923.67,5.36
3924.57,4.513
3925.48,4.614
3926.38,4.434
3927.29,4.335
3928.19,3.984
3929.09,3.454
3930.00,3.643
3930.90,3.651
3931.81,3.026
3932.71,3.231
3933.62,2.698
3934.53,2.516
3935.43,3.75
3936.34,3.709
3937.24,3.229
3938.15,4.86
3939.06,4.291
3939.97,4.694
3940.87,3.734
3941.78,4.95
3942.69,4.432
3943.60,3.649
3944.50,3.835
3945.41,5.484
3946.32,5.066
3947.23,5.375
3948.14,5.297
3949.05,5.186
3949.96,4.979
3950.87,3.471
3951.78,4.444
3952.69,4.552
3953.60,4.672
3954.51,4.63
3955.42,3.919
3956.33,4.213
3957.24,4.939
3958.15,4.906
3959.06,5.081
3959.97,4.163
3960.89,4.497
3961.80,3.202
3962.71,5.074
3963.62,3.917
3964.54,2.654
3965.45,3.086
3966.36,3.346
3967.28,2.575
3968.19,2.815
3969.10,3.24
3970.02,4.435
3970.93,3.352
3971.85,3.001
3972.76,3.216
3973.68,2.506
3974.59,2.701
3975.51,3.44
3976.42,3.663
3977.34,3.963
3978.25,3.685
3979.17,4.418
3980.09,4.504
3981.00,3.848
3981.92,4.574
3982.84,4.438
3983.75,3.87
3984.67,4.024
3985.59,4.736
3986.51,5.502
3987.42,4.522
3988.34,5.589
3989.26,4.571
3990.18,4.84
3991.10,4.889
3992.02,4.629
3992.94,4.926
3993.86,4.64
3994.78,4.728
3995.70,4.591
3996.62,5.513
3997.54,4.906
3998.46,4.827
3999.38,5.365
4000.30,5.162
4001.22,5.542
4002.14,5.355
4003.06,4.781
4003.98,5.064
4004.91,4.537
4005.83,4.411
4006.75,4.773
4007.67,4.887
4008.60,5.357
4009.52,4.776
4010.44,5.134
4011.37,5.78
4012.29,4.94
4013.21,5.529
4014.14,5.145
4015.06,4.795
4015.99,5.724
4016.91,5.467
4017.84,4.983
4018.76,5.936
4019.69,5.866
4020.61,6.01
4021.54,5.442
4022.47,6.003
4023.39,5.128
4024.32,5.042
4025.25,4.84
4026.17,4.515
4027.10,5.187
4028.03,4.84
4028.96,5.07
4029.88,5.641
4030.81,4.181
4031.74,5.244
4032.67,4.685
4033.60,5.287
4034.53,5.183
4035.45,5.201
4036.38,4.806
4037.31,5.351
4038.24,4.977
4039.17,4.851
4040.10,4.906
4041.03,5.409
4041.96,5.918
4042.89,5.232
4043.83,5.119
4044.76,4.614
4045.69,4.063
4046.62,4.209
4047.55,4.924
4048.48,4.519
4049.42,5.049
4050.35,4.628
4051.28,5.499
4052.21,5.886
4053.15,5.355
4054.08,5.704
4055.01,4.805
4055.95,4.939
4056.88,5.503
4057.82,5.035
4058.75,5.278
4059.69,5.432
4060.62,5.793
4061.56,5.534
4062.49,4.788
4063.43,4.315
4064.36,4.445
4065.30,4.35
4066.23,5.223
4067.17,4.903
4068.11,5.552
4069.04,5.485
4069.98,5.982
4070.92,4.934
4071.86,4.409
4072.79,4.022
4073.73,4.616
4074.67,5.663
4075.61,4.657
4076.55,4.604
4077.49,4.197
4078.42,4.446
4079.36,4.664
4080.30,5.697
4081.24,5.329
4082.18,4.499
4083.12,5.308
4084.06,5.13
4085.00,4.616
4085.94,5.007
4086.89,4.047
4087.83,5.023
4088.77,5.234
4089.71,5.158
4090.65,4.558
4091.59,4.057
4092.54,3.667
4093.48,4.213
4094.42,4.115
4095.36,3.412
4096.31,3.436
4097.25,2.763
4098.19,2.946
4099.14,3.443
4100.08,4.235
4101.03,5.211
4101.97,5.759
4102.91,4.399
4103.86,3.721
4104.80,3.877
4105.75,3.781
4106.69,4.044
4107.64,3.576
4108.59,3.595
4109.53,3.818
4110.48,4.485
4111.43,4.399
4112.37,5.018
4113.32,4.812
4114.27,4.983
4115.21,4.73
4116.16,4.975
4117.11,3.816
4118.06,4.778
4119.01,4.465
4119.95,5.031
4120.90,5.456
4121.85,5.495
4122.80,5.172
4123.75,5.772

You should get 23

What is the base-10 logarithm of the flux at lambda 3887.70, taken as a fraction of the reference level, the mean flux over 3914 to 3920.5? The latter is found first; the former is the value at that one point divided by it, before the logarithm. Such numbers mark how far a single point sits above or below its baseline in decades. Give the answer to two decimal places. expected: -0.16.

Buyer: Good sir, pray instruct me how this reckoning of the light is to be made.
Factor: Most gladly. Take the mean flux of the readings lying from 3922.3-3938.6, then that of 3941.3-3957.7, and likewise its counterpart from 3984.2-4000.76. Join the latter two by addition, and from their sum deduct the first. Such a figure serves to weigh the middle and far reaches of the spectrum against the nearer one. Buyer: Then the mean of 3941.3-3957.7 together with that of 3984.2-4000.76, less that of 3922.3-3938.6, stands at 5.6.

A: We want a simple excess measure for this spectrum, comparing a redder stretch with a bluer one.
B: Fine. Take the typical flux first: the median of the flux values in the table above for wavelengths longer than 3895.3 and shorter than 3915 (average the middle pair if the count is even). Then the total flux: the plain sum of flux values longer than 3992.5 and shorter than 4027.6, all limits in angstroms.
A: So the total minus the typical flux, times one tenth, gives 19.1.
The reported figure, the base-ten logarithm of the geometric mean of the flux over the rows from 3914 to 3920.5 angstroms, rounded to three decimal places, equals 0.687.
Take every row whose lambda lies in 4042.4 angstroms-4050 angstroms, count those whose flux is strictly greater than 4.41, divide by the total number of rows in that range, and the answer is 0.75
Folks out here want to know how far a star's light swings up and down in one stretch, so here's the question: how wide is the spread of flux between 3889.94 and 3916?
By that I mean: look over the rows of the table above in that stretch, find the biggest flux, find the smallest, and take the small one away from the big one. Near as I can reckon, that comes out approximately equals 3.5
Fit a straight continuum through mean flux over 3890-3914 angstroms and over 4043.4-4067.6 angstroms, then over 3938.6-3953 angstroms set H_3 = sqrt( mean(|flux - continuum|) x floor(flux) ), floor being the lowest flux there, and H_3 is 1.37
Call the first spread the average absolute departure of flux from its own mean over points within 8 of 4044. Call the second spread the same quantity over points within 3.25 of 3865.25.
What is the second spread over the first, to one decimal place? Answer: 2.3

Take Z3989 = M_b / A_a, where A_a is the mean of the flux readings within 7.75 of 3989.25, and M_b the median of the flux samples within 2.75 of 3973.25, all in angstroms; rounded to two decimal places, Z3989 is 0.66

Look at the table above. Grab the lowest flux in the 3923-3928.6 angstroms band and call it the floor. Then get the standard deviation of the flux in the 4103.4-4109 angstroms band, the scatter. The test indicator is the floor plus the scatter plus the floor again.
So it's 8.1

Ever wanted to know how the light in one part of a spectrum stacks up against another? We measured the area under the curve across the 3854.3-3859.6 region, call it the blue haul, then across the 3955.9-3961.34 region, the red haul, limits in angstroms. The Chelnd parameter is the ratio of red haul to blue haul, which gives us 1.00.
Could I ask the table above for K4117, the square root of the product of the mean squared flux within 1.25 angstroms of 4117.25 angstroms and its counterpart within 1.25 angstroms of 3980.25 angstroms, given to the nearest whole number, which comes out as 19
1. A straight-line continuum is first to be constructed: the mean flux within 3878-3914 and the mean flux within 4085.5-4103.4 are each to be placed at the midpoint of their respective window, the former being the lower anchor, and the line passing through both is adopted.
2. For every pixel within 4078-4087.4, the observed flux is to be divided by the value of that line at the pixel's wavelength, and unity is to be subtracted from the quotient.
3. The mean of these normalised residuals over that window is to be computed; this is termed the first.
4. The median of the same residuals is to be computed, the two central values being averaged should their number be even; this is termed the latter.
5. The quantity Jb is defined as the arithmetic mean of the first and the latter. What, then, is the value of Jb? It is 0.15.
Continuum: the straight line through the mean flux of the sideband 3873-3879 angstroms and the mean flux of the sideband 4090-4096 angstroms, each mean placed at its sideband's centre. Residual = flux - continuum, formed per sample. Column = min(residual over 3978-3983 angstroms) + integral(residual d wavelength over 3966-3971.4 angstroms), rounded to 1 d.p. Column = -5.8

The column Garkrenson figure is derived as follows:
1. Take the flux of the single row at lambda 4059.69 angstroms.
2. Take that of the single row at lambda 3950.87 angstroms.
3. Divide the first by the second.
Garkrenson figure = 1.56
